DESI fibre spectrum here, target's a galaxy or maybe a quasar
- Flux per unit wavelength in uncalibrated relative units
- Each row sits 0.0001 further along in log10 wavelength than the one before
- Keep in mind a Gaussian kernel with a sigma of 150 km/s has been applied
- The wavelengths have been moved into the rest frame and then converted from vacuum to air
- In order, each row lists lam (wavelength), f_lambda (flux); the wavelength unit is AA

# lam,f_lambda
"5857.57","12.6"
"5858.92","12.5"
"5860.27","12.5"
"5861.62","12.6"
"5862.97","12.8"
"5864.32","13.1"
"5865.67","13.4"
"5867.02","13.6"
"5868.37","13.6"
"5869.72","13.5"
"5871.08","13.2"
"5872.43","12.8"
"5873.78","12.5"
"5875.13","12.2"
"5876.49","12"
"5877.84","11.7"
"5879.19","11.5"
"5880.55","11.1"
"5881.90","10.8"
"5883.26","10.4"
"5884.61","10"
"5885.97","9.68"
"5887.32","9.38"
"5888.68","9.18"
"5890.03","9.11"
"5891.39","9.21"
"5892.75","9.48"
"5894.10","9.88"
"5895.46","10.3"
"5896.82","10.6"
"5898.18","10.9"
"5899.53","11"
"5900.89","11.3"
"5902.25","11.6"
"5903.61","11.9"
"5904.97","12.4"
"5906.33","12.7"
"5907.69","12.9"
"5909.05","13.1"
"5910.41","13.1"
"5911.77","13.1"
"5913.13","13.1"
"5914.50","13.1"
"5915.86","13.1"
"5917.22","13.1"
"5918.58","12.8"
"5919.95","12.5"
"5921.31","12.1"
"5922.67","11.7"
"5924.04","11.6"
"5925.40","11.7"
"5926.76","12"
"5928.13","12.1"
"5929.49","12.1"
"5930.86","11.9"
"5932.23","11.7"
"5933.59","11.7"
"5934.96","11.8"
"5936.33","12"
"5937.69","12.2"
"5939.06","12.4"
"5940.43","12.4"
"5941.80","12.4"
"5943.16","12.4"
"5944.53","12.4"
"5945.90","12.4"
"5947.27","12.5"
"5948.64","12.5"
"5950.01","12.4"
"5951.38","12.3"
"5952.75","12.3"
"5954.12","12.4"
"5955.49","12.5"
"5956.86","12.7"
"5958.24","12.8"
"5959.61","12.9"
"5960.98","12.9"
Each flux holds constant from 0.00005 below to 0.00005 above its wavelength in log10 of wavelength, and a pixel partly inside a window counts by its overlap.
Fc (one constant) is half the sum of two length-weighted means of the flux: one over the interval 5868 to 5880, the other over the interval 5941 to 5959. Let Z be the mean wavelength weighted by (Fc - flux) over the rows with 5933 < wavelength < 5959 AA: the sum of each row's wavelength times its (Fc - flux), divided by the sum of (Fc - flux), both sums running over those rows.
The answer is 5935.2 AA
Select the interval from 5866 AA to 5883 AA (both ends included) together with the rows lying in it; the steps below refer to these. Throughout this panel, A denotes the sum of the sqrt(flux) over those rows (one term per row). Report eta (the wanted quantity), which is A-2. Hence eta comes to 40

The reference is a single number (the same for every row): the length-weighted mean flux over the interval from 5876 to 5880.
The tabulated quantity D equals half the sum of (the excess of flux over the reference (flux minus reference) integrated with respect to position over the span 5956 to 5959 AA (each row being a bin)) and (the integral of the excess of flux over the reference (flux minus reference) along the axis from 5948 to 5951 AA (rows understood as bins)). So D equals 2.6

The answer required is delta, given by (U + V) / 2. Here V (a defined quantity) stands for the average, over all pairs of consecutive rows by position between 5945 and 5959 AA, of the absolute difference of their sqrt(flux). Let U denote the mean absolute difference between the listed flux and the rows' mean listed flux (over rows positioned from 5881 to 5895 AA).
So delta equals 0.23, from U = 0.4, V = 0.01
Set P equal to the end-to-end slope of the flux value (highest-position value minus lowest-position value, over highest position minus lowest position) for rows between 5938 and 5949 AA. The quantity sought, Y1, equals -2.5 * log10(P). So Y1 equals 5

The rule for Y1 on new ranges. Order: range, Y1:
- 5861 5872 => 3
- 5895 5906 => 2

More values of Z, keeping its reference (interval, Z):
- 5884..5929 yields 5892.5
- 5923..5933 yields 5927.9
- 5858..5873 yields 5867.6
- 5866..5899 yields 5891.3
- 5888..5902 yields 5893.5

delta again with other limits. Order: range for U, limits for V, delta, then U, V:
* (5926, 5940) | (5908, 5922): 0.09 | 0.2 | 0.02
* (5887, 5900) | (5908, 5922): 0.33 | 0.6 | 0.02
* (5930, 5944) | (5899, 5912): 0.15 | 0.3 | 0.03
